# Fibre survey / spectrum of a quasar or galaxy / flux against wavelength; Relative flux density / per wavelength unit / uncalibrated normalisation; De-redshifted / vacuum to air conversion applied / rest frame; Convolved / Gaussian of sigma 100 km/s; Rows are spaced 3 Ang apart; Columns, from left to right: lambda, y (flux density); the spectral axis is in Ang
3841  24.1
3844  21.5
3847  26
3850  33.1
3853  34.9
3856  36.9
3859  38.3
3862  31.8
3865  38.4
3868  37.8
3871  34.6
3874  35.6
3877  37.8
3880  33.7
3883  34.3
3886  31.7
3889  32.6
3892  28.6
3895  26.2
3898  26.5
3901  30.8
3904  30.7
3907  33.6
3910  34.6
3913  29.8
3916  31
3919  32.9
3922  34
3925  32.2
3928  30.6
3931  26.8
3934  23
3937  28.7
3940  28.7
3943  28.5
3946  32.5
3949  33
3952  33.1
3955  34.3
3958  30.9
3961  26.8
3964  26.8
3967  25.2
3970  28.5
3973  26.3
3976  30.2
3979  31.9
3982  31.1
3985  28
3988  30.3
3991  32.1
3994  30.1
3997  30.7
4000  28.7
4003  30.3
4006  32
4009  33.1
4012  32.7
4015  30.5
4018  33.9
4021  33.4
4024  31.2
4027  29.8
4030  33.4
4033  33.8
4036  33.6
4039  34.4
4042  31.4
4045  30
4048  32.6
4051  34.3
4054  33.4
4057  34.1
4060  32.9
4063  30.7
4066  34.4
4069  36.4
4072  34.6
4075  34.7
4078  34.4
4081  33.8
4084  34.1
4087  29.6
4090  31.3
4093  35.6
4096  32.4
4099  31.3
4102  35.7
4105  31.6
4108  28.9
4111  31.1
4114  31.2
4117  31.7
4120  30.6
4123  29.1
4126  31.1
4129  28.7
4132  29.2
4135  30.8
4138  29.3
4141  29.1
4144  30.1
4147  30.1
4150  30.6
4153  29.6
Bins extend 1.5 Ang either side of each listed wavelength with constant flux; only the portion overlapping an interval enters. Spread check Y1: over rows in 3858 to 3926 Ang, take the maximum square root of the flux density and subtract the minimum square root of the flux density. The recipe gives 1.1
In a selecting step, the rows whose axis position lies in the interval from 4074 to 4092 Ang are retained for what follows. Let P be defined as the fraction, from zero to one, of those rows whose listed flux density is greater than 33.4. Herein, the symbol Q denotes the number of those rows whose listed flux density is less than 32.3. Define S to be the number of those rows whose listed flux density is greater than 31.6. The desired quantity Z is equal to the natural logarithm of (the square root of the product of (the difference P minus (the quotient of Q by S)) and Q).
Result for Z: -0.55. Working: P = 0.67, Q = 2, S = 4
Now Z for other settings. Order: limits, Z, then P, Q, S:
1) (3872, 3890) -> -0.35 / 0.67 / 1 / 6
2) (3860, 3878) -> -0.20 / 0.83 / 1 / 6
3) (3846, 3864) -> -0.80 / 0.50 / 2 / 5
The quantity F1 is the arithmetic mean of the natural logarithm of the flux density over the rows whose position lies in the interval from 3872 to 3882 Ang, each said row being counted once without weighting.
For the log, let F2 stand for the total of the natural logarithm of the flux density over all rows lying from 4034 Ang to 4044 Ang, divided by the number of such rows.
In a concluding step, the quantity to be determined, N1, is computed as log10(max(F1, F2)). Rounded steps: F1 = 3.57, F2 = 3.50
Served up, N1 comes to 0.553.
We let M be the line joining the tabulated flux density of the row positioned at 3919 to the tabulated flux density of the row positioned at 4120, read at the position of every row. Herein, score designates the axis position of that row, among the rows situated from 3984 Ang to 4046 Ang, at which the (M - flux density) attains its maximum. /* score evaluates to 3985 Ang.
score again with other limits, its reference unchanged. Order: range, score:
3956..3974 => 3967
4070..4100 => 4087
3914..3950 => 3934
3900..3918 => 3913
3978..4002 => 3985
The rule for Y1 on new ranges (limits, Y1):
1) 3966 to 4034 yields 0.8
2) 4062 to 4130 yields 0.7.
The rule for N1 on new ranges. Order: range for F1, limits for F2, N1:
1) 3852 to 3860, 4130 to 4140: 0.557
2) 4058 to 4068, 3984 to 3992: 0.542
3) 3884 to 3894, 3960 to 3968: 0.535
